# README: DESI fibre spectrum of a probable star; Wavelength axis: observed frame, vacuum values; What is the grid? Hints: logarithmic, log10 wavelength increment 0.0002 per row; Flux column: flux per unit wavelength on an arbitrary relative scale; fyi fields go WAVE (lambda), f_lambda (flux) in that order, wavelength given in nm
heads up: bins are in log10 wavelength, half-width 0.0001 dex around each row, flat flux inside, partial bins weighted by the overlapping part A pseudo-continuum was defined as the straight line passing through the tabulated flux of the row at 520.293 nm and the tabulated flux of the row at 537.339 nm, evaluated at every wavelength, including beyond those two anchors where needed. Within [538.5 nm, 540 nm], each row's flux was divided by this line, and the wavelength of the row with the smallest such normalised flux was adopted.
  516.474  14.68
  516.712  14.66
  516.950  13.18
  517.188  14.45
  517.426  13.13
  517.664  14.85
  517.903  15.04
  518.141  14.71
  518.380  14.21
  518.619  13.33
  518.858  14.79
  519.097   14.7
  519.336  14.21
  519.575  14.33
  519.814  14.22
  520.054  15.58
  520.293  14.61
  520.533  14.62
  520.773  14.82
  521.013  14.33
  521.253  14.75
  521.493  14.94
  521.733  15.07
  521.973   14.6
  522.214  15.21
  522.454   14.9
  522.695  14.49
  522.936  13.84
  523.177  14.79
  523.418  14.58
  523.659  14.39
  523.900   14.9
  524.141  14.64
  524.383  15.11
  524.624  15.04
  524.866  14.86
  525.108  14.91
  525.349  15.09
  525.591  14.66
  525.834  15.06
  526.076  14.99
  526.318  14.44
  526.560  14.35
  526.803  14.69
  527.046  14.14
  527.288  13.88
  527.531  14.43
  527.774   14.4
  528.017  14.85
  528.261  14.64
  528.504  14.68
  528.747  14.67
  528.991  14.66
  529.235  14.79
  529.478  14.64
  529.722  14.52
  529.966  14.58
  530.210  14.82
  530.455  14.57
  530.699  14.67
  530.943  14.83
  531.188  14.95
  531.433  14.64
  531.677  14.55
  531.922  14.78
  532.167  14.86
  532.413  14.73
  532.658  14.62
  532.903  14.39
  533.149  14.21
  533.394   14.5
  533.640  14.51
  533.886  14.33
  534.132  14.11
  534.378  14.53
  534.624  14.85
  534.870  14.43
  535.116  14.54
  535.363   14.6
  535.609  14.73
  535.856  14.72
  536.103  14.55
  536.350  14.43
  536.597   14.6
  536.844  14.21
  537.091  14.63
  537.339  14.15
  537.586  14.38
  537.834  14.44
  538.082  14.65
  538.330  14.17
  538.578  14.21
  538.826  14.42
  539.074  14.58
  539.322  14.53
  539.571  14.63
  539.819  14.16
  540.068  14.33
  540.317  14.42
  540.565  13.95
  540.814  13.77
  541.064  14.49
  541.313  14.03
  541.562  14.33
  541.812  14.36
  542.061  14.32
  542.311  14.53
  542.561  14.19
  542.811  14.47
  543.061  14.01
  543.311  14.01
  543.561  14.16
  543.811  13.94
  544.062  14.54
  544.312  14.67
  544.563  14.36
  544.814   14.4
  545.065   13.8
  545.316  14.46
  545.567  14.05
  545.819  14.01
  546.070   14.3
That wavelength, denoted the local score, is 539.819 nm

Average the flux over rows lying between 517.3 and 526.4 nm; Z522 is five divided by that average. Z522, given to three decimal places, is 0.341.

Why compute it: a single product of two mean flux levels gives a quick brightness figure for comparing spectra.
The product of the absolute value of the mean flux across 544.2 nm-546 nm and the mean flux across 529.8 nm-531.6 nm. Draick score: 210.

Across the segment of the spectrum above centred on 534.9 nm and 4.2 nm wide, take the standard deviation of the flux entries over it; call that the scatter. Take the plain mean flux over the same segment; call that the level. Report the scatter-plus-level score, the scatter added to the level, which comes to 14.7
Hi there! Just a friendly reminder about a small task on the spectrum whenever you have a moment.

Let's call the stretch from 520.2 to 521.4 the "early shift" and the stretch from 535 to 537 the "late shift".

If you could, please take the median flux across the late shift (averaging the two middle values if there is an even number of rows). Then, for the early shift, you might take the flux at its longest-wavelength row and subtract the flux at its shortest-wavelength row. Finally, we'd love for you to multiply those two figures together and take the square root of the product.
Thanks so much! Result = 1.4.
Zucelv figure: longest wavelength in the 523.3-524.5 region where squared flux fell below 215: 524.141 nm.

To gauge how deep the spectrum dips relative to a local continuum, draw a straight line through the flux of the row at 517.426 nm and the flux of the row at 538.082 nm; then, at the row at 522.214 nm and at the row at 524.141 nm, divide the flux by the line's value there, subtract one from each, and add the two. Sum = 0.20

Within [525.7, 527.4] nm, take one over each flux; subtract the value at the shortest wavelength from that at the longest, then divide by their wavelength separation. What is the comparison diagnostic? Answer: 0.0039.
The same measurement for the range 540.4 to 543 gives -0.0011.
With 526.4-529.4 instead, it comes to -0.0008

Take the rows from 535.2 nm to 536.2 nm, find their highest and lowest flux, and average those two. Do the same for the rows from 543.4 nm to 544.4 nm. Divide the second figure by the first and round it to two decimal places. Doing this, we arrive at 0.98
